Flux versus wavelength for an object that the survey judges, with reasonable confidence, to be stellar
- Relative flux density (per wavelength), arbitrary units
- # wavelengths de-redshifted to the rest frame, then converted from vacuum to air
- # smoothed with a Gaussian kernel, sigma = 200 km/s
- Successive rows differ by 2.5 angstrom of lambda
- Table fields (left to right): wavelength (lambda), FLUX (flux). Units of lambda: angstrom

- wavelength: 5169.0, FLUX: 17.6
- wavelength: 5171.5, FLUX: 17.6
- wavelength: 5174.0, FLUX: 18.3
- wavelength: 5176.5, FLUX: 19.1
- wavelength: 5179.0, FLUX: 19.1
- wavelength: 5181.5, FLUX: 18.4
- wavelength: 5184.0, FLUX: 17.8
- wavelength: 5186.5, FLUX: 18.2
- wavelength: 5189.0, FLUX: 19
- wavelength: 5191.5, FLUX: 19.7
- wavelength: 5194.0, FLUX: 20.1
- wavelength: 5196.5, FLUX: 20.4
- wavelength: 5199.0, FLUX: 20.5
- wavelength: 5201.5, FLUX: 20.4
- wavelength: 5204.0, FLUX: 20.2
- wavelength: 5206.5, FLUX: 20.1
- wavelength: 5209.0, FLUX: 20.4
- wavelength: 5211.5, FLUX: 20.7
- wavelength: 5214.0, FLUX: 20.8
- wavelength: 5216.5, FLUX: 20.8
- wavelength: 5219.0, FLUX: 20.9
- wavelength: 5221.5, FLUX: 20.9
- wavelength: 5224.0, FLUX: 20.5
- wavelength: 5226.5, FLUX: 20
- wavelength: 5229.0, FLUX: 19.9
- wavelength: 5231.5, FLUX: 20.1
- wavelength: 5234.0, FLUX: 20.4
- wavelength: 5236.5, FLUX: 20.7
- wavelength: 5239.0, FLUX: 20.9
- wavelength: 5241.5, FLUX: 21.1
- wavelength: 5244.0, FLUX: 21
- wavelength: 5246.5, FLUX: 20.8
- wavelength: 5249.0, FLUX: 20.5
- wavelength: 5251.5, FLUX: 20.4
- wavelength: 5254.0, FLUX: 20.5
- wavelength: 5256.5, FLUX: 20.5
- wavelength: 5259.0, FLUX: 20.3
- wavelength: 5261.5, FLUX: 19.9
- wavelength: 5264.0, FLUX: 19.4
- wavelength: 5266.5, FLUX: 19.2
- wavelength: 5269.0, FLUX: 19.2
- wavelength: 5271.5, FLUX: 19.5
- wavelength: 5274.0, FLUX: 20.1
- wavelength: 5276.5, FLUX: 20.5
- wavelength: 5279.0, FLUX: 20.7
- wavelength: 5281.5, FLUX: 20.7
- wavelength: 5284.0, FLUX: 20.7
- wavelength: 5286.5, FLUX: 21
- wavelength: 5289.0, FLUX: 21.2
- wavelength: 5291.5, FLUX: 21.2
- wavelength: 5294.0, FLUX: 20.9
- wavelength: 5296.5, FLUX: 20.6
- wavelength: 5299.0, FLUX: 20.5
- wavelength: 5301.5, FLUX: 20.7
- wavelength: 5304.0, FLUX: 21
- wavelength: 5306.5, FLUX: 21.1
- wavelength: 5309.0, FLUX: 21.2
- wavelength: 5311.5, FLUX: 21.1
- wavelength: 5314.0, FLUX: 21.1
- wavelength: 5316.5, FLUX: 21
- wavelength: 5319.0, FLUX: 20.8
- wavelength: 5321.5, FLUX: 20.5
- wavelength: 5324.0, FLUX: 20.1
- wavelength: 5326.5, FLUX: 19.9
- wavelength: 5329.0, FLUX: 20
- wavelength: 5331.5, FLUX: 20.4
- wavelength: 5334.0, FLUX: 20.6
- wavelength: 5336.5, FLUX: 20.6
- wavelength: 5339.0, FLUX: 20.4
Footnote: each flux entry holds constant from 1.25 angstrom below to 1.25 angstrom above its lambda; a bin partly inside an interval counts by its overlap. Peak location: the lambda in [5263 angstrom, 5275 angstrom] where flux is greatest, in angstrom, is 5274.0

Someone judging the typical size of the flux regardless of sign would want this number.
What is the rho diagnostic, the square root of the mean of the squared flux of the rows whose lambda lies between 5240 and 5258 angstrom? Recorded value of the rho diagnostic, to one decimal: 20.7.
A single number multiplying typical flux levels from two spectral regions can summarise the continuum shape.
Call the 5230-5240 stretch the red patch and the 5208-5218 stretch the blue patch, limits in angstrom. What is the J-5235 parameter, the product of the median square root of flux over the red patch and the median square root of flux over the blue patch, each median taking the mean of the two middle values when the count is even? 20.6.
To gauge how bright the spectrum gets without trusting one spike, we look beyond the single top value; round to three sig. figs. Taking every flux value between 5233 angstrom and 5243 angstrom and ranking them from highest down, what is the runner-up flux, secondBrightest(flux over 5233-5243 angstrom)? 20.9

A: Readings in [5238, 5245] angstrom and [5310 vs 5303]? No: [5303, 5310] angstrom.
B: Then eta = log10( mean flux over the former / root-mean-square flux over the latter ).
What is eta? 0.00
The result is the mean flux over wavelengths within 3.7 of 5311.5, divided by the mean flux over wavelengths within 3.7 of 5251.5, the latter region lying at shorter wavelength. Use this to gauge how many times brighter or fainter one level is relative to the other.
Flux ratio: 1.03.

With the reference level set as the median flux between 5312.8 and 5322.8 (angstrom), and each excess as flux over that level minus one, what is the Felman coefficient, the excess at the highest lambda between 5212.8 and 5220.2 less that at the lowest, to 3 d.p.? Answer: 0.005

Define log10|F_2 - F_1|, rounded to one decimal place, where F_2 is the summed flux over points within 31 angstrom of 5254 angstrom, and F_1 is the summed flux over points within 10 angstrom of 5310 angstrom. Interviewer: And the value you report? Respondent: 2.5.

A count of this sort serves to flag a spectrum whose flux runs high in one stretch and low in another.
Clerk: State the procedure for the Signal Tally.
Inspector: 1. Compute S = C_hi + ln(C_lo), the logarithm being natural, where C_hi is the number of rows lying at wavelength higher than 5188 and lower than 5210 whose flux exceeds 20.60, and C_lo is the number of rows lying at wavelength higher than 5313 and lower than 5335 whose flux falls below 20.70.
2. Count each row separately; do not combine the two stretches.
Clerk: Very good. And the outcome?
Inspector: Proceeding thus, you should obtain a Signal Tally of 1.79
